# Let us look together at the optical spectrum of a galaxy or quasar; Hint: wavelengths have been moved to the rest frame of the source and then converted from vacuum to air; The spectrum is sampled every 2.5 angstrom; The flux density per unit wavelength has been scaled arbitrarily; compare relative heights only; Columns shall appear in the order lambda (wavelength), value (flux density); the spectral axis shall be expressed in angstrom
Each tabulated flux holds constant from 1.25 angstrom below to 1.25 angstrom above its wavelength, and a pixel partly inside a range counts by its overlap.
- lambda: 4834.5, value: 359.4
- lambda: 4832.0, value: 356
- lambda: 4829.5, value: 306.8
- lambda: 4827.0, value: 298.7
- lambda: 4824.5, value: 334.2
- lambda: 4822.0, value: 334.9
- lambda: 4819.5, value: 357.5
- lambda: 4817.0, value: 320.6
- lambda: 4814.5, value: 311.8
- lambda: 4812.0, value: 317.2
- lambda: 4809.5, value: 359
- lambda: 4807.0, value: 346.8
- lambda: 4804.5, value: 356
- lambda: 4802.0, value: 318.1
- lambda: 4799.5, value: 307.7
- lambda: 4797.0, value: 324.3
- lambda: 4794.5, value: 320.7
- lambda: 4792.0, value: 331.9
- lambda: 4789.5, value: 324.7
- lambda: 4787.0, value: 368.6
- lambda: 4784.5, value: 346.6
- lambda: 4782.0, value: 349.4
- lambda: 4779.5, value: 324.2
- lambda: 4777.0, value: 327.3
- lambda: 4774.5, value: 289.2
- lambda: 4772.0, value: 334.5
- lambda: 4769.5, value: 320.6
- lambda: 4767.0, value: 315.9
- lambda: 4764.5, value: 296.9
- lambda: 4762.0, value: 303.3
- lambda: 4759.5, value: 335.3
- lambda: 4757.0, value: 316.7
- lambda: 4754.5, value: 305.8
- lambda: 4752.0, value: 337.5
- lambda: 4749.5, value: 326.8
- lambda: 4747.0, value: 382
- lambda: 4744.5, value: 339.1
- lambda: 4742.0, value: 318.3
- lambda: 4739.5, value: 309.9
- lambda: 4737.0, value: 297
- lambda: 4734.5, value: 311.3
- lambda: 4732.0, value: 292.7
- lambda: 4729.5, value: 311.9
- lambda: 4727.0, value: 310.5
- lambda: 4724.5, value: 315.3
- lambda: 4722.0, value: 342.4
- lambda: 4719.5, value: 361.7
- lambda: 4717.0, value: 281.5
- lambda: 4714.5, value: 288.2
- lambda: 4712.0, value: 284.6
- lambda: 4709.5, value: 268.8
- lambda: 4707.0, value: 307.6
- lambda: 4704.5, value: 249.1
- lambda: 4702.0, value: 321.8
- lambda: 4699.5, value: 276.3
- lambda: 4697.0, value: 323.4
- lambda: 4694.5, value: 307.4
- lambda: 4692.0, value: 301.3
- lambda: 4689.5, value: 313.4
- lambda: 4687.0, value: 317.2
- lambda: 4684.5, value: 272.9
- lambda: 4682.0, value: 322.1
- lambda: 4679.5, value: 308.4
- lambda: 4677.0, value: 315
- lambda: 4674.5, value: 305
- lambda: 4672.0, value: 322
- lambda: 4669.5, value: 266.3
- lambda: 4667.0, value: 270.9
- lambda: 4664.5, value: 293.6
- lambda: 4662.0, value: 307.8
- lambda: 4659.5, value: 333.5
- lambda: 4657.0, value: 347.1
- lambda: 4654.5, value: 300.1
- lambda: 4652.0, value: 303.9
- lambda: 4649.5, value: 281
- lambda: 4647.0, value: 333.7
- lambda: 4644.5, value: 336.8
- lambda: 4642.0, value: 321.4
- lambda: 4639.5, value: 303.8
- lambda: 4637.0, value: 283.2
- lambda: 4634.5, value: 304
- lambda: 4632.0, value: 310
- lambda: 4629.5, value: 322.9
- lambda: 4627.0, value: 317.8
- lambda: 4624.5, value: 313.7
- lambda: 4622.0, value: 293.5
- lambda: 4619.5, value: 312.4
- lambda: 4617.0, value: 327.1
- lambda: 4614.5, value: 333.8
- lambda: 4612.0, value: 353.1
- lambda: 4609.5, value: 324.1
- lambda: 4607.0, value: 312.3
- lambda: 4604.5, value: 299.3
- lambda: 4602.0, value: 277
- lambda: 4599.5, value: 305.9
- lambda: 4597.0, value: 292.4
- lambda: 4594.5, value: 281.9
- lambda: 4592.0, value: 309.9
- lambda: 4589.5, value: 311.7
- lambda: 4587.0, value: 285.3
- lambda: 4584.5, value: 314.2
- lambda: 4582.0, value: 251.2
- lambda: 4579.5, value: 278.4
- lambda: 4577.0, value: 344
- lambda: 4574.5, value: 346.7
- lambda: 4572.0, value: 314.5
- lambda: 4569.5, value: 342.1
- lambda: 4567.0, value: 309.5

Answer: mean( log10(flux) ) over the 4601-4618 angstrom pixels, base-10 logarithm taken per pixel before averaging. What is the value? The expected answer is 2.50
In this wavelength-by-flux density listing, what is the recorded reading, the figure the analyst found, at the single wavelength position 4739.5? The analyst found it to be 309.9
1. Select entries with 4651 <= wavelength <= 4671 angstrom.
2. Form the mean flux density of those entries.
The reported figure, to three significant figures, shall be 303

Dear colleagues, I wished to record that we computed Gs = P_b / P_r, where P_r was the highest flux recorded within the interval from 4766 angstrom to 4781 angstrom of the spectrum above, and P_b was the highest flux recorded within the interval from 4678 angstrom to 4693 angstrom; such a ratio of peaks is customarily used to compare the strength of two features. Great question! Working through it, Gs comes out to 0.96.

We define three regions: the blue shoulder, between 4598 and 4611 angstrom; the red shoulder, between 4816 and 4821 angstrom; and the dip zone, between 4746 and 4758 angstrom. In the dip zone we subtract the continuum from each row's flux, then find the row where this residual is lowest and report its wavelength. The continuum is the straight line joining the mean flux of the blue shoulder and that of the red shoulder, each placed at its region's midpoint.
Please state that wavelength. 4754.5 angstrom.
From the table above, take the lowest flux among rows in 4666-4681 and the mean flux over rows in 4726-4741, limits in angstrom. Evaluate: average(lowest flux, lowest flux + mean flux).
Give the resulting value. 419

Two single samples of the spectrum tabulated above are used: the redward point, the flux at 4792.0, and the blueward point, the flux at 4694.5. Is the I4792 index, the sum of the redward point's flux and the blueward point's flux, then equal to 639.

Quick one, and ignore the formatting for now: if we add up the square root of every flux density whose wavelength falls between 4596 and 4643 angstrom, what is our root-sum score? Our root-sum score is 335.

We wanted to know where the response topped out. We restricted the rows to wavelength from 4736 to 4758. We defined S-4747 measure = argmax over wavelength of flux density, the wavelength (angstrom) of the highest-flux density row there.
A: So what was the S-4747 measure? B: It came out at 4747.0 angstrom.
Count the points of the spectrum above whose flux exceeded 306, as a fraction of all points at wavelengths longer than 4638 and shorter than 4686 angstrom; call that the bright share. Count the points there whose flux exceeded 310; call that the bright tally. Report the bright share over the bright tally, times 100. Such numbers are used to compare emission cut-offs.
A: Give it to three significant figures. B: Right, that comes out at 6.58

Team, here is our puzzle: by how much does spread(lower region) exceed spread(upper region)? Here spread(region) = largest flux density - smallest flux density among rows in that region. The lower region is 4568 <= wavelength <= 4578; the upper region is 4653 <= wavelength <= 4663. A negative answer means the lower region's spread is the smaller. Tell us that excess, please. -15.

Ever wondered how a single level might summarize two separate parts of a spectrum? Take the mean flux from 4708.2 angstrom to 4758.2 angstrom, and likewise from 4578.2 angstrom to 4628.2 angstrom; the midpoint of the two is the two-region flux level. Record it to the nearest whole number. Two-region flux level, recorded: 310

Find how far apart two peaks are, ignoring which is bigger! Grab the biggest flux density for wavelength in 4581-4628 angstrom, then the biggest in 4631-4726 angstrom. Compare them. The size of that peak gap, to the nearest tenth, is 8.6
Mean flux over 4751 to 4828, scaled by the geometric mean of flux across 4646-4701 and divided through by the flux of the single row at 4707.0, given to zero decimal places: 324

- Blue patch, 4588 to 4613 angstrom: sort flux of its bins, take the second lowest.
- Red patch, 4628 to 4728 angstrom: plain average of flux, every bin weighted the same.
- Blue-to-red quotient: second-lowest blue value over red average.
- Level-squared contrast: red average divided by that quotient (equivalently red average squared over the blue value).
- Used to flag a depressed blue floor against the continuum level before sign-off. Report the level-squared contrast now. 332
